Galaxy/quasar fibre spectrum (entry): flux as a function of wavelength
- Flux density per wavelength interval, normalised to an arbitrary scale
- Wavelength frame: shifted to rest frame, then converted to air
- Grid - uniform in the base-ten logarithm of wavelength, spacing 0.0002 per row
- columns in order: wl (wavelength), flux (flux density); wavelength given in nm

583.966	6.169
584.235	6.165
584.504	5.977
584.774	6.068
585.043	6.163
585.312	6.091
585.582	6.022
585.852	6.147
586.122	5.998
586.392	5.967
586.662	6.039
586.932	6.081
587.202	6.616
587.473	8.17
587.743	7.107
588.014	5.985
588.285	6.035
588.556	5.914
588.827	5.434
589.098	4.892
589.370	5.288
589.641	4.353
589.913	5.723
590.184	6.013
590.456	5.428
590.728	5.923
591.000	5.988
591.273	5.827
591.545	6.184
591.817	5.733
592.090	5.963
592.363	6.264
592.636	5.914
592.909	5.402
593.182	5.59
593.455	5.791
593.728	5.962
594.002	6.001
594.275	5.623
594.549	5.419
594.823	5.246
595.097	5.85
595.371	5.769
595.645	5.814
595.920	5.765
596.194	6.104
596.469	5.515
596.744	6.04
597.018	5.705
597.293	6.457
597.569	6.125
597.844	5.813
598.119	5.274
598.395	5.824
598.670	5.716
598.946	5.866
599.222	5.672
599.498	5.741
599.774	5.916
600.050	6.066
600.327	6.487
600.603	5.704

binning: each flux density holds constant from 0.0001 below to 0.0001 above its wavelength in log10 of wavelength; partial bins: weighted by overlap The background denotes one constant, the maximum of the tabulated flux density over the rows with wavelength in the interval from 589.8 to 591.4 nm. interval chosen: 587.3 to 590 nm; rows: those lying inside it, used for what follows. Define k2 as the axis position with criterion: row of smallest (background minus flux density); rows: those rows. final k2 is 587.473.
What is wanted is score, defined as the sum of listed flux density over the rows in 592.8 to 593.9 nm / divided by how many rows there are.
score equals 5.7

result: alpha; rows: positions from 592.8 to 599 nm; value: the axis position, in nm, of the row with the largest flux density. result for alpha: 597.293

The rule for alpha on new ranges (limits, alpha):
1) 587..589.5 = 587.473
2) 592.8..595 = 594.002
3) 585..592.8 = 587.473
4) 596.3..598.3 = 597.293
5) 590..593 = 592.363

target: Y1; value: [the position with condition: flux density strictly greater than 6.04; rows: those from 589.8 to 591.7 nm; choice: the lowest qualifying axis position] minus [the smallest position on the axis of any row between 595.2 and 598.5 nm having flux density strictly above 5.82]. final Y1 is -4.65 nm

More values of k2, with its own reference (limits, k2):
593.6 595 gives 594.002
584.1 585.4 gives 584.235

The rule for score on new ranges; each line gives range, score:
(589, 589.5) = 5.1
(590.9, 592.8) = 6.0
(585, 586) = 6.1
